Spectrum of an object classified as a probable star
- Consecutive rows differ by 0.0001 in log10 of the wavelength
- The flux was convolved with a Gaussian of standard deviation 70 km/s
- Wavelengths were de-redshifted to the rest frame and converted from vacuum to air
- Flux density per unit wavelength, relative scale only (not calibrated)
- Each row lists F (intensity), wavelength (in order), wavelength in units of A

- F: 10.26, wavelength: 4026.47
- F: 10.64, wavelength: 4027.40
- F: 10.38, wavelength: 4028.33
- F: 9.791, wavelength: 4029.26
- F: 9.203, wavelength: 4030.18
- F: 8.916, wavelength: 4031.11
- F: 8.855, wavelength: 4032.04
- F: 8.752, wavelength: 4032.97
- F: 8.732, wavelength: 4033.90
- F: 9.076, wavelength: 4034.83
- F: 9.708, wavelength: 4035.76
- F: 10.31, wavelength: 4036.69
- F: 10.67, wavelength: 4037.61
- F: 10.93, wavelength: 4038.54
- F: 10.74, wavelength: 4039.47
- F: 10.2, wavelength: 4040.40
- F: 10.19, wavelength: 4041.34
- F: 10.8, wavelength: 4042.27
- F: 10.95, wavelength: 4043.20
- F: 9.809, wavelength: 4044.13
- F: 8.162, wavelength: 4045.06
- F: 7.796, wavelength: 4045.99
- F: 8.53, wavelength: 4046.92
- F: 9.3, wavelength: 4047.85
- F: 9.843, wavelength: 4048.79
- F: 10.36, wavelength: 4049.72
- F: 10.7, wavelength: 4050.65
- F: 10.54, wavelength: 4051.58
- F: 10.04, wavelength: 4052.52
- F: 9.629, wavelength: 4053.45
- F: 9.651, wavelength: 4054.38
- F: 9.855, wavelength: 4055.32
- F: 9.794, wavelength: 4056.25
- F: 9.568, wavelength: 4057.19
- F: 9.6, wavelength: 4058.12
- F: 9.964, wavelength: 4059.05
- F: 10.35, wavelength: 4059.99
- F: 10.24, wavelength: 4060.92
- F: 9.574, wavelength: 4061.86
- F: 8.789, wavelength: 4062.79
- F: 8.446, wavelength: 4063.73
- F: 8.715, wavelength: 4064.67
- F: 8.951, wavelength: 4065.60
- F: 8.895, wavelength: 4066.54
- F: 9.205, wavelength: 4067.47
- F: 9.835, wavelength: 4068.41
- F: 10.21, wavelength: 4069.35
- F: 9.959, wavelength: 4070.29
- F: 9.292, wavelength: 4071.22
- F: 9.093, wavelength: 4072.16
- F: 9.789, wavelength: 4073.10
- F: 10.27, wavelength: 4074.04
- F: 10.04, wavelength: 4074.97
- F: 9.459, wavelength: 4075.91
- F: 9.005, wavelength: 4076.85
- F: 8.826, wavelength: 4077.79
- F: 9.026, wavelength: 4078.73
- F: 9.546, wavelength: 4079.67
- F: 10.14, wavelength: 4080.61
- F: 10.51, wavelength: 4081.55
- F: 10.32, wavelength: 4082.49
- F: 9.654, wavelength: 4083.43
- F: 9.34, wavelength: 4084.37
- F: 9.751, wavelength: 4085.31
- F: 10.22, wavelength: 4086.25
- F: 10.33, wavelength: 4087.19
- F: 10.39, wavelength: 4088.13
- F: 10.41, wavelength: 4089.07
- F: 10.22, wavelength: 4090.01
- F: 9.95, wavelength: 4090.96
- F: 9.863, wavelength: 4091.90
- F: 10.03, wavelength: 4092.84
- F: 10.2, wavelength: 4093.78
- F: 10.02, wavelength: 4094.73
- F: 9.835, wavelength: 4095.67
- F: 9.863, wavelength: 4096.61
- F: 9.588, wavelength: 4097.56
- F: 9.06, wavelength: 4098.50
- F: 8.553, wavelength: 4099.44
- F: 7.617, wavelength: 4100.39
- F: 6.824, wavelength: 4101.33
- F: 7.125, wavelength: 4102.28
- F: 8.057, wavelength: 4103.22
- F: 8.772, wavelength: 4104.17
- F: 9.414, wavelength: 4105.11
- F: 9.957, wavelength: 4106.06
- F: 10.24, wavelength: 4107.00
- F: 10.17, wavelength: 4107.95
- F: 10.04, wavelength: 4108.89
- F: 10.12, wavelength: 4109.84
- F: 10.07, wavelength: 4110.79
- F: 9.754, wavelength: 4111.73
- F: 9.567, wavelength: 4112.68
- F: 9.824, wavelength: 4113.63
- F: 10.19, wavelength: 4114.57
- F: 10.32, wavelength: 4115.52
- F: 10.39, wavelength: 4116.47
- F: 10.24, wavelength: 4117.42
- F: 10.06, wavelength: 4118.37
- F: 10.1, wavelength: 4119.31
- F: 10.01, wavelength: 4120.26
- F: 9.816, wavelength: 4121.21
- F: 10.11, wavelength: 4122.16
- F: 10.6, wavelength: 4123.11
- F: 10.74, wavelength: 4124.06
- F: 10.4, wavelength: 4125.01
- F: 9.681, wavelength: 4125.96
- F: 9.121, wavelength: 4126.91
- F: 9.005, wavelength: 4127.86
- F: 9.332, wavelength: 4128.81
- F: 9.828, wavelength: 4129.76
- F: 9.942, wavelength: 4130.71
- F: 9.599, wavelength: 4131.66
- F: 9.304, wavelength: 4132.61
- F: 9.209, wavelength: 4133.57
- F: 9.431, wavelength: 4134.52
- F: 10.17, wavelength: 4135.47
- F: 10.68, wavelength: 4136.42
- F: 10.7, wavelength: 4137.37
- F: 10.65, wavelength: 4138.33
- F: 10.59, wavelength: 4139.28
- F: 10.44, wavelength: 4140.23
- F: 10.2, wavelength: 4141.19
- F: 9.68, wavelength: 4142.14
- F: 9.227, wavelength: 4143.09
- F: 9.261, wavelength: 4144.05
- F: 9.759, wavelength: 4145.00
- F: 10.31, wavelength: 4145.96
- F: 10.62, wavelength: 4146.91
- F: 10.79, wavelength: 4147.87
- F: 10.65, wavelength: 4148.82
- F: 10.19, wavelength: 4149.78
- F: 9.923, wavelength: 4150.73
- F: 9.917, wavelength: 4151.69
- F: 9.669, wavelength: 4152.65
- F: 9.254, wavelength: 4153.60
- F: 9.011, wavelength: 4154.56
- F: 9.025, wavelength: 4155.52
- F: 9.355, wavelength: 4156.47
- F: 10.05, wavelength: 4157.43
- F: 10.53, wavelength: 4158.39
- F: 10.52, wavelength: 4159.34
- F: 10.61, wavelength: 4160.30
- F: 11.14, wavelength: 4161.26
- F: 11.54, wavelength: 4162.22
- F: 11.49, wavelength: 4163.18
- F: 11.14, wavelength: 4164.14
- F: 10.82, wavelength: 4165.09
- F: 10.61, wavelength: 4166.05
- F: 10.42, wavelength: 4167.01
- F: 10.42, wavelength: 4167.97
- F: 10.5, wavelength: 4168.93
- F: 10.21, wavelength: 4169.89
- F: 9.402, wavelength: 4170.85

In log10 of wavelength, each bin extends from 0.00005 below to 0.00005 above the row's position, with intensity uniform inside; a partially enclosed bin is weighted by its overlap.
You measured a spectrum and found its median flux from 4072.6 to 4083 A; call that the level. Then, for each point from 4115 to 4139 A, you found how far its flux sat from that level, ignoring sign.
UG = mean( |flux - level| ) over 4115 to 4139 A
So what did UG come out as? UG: 0.48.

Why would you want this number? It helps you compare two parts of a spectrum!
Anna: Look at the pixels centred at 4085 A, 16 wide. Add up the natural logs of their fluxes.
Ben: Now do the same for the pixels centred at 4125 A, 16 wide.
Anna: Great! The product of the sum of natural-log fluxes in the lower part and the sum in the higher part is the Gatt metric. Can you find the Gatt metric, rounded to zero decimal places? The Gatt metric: 1517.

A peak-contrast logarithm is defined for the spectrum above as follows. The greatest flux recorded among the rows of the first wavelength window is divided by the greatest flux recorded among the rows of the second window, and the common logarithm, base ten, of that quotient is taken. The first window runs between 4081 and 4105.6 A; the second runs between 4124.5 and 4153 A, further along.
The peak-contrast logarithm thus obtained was -0.0114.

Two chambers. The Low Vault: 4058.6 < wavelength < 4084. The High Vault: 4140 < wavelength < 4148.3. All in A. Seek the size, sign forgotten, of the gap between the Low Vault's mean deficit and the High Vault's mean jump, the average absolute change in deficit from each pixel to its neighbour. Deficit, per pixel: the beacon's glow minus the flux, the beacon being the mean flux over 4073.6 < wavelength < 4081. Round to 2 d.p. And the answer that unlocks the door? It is 0.37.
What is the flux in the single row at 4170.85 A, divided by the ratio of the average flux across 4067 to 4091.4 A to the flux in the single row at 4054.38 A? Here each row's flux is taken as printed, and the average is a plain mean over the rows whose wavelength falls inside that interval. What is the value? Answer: 9.3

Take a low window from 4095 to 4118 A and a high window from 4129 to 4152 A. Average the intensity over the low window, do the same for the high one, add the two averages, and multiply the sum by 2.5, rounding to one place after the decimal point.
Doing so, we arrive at 48.6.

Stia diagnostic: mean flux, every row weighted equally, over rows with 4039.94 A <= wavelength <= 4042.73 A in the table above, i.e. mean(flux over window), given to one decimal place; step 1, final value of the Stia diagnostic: 10.4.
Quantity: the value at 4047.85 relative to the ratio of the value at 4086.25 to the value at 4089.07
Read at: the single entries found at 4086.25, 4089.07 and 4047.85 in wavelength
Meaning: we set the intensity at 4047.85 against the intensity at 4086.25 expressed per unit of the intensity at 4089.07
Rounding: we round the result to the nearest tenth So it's 9.5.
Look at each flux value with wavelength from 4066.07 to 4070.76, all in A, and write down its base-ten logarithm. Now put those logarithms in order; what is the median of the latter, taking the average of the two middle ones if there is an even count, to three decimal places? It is 0.993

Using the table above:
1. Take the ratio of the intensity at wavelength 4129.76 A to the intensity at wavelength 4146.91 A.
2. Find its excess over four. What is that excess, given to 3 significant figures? -3.07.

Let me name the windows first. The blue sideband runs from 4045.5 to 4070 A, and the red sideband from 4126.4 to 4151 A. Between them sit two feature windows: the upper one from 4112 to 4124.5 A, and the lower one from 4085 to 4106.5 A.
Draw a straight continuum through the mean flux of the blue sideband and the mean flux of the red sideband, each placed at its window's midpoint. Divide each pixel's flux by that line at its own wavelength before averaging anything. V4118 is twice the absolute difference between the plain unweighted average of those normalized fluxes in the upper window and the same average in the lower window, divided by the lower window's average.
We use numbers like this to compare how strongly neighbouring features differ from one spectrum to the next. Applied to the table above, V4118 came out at 0.14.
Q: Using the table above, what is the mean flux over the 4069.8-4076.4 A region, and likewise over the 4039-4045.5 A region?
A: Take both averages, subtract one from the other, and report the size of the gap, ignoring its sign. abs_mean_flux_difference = 0.42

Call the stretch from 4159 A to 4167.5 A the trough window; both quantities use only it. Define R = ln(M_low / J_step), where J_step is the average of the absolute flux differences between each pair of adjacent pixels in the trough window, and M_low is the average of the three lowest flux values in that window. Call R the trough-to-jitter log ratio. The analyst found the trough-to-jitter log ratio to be 3.67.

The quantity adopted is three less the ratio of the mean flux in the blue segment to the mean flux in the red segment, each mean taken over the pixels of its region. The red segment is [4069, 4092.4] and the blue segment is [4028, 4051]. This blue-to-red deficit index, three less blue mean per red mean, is 2.01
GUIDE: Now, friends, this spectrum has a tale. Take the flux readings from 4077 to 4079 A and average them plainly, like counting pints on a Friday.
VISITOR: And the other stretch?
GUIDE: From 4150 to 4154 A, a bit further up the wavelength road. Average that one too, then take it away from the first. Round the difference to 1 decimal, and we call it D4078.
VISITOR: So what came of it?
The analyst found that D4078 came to -0.8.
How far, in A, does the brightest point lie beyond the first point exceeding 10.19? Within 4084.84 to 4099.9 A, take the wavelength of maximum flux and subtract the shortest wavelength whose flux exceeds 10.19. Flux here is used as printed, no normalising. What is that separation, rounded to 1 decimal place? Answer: 2.8 A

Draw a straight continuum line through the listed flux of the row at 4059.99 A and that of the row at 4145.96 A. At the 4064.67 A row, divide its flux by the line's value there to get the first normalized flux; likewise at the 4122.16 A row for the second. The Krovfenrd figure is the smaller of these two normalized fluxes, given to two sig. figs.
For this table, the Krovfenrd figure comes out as 0.84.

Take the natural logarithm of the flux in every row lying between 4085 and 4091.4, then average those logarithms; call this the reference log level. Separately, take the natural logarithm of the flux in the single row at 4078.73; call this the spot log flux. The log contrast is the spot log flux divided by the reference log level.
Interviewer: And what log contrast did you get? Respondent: 0.948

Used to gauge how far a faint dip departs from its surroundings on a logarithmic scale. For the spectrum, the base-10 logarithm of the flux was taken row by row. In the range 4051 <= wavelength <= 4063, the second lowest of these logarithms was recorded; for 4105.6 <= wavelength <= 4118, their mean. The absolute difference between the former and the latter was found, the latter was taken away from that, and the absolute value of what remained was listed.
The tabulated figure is 0.981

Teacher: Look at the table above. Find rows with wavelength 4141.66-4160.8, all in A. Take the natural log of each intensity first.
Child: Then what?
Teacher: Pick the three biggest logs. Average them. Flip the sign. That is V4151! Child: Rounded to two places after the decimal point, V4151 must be -2.37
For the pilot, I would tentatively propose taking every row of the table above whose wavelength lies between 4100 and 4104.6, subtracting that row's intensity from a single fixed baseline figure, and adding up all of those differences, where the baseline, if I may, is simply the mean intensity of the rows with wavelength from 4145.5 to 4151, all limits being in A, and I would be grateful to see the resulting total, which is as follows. 14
